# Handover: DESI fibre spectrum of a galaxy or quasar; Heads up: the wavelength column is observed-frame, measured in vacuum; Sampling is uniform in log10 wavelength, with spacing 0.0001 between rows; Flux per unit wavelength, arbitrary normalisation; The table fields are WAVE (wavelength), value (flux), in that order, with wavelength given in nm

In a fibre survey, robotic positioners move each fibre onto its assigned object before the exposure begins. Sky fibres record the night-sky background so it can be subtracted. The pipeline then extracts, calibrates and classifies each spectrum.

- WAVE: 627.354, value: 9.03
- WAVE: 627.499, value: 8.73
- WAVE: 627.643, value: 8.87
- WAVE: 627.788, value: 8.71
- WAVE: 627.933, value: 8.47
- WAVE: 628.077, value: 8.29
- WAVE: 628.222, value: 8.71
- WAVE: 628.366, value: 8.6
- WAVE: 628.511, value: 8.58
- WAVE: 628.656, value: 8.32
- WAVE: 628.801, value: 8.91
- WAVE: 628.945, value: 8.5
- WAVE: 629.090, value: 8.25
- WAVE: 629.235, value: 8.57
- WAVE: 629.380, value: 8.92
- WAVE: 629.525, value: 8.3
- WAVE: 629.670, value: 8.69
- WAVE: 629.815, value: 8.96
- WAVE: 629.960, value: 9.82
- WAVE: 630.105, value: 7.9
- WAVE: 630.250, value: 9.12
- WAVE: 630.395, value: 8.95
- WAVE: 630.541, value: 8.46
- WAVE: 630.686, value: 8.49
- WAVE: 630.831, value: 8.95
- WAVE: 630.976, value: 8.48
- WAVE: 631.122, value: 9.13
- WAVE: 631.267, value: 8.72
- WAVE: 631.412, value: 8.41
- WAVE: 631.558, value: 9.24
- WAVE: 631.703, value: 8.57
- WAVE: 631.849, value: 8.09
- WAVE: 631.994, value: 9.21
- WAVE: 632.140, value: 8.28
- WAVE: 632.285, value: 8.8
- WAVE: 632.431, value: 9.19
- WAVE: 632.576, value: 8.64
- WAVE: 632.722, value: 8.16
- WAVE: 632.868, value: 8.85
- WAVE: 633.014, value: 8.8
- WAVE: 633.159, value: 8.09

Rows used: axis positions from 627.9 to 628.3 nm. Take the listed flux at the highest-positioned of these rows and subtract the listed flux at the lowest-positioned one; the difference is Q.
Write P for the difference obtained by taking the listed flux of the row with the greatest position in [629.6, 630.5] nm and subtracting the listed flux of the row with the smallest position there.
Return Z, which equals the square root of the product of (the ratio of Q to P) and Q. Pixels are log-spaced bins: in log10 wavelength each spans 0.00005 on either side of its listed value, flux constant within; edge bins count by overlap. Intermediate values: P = 0.26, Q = 0.2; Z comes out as 0.5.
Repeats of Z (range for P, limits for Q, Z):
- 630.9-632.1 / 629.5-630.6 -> 0.2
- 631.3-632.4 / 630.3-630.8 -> 0.7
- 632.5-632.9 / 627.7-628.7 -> 0.9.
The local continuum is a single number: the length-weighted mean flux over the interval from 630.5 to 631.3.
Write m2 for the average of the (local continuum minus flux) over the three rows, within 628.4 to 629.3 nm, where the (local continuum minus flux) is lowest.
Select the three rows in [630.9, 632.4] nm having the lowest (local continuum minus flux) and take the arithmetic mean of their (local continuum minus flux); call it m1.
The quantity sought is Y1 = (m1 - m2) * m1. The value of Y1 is 0.24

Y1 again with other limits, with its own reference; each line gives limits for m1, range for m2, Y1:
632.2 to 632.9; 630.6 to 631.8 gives -0.04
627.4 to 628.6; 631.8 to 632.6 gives -0.02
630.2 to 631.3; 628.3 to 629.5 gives 0.09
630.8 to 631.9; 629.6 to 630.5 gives -0.08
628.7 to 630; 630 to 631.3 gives 0.09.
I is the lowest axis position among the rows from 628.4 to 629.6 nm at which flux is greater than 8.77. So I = 628.801 nm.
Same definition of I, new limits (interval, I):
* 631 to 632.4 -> 631.122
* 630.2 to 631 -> 630.250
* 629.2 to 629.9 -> 629.380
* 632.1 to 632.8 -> 632.285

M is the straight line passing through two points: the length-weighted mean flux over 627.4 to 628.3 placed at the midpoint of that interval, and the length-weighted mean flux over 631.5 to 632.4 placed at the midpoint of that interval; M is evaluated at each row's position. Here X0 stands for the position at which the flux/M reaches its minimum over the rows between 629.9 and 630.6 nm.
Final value 630.105 nm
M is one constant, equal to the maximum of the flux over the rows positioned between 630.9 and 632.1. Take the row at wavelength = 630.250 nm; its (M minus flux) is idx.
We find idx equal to 0.12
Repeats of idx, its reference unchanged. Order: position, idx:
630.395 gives 0.29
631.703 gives 0.67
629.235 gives 0.67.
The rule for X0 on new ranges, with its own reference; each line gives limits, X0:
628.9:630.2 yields 630.105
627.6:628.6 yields 628.077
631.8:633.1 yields 631.849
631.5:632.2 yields 631.849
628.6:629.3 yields 629.090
